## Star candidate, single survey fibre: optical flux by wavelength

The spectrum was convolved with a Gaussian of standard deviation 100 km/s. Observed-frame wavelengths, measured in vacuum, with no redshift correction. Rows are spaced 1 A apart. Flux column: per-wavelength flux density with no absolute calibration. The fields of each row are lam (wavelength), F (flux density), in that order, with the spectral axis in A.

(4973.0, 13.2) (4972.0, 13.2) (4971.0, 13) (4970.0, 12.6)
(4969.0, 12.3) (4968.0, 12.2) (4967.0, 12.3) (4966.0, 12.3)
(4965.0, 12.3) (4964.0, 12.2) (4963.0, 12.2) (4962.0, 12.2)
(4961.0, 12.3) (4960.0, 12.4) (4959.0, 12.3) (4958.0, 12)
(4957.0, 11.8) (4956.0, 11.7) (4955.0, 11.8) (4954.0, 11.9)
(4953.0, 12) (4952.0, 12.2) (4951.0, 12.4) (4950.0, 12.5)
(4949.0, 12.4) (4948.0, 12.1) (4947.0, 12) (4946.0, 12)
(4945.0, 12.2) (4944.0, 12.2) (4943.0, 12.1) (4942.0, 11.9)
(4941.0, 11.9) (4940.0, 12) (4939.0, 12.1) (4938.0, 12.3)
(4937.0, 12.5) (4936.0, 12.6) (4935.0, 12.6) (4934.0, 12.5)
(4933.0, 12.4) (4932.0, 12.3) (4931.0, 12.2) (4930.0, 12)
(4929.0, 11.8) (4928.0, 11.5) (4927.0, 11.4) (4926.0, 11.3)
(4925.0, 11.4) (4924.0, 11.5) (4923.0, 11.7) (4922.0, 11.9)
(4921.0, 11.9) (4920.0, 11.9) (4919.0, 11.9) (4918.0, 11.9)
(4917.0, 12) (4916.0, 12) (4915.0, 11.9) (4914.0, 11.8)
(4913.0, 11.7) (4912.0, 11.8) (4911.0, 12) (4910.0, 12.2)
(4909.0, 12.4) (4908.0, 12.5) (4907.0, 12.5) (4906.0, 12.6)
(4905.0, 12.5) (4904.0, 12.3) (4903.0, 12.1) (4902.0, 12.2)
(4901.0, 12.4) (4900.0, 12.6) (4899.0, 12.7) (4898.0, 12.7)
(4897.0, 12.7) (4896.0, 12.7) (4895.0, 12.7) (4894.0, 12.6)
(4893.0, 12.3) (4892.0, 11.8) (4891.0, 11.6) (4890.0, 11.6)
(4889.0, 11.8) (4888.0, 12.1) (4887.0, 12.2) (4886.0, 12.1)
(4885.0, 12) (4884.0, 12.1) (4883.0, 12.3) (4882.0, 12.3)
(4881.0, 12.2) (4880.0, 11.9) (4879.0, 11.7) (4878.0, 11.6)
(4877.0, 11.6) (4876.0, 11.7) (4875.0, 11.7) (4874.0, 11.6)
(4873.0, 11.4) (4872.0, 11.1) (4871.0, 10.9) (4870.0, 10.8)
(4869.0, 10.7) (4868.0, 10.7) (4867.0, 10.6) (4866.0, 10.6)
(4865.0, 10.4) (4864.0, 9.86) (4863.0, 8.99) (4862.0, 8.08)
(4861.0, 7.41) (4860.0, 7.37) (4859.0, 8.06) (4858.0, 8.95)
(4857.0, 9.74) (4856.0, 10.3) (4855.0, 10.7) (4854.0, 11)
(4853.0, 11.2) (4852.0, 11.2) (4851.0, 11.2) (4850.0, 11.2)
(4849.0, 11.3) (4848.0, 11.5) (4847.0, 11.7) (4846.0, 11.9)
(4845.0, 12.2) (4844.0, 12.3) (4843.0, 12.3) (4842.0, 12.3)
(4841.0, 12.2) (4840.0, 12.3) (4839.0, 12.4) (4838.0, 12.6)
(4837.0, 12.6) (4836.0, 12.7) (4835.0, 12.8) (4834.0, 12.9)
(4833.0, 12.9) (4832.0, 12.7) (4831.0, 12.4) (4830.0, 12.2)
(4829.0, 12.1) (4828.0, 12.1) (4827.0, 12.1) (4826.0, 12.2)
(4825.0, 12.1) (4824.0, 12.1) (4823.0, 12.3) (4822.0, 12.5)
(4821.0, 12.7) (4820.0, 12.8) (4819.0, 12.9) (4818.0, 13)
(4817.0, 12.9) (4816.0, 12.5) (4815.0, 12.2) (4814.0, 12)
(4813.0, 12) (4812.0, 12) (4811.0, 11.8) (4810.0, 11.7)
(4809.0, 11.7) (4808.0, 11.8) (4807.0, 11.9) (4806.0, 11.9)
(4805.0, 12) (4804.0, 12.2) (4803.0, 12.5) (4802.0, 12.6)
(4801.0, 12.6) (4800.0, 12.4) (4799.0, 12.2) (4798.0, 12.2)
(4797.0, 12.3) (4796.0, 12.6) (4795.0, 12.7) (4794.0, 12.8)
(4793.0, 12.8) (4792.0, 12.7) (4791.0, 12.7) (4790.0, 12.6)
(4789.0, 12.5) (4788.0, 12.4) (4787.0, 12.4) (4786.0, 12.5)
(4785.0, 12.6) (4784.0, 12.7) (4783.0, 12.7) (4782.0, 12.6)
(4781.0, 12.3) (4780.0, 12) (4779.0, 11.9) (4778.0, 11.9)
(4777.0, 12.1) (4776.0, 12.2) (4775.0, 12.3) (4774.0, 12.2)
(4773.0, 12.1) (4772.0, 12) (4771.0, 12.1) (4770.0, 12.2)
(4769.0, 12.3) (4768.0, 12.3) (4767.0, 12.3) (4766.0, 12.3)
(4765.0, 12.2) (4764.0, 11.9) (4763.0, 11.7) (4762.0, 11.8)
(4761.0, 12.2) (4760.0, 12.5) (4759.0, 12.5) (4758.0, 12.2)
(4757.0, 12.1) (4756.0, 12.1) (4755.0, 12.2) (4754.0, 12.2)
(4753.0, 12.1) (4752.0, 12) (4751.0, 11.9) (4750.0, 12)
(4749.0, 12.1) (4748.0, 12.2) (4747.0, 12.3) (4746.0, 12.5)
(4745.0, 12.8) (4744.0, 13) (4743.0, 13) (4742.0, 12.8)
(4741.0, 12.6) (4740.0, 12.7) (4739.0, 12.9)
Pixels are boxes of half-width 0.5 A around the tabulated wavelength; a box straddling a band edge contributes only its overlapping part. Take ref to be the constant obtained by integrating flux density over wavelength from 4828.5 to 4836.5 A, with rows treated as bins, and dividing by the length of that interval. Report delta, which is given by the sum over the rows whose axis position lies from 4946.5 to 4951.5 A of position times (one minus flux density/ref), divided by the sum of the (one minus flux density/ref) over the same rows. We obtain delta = 4948.2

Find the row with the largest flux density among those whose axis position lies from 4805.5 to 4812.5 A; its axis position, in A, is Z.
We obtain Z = 4812.0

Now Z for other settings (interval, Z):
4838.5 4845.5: 4839.0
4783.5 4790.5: 4784.0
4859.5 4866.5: 4866.0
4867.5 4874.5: 4874.0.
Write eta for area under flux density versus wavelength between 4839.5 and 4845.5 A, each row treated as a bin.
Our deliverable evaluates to 73.6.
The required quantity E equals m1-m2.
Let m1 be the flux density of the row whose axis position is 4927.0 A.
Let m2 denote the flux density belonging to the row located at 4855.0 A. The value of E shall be 0.7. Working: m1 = 11.4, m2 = 10.7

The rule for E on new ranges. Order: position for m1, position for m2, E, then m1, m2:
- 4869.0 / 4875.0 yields -1.0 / 10.7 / 11.7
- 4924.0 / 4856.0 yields 1.2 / 11.5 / 10.3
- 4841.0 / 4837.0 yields -0.4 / 12.2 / 12.6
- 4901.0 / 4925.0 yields 1.0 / 12.4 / 11.4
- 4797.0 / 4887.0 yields 0.1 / 12.3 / 12.2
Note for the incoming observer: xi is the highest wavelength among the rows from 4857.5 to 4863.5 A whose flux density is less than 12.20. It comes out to 4863.0 A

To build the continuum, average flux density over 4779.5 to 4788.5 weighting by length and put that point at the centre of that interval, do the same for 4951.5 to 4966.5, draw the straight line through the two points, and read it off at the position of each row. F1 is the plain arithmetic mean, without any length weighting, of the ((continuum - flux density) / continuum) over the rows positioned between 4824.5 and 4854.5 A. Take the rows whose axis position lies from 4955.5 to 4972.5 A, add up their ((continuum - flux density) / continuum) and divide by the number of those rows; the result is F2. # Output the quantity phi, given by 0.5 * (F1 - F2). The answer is 0.020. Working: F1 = 0.02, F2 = -0.018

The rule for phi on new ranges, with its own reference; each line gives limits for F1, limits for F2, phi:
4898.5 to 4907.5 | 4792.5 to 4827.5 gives -0.013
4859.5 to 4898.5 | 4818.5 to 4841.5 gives 0.043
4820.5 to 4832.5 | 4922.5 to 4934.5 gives -0.010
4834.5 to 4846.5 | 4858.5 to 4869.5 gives -0.122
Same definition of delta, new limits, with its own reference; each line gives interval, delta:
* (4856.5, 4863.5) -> 4860.2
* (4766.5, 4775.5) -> 4771.3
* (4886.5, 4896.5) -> 4889.8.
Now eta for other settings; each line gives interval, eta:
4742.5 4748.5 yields 75.8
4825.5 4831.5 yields 73.1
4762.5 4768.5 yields 72.7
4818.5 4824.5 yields 75.3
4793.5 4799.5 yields 74.8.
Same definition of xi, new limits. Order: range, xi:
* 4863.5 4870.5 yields 4870.0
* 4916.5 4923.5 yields 4923.0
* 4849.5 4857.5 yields 4857.0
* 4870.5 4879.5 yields 4879.0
